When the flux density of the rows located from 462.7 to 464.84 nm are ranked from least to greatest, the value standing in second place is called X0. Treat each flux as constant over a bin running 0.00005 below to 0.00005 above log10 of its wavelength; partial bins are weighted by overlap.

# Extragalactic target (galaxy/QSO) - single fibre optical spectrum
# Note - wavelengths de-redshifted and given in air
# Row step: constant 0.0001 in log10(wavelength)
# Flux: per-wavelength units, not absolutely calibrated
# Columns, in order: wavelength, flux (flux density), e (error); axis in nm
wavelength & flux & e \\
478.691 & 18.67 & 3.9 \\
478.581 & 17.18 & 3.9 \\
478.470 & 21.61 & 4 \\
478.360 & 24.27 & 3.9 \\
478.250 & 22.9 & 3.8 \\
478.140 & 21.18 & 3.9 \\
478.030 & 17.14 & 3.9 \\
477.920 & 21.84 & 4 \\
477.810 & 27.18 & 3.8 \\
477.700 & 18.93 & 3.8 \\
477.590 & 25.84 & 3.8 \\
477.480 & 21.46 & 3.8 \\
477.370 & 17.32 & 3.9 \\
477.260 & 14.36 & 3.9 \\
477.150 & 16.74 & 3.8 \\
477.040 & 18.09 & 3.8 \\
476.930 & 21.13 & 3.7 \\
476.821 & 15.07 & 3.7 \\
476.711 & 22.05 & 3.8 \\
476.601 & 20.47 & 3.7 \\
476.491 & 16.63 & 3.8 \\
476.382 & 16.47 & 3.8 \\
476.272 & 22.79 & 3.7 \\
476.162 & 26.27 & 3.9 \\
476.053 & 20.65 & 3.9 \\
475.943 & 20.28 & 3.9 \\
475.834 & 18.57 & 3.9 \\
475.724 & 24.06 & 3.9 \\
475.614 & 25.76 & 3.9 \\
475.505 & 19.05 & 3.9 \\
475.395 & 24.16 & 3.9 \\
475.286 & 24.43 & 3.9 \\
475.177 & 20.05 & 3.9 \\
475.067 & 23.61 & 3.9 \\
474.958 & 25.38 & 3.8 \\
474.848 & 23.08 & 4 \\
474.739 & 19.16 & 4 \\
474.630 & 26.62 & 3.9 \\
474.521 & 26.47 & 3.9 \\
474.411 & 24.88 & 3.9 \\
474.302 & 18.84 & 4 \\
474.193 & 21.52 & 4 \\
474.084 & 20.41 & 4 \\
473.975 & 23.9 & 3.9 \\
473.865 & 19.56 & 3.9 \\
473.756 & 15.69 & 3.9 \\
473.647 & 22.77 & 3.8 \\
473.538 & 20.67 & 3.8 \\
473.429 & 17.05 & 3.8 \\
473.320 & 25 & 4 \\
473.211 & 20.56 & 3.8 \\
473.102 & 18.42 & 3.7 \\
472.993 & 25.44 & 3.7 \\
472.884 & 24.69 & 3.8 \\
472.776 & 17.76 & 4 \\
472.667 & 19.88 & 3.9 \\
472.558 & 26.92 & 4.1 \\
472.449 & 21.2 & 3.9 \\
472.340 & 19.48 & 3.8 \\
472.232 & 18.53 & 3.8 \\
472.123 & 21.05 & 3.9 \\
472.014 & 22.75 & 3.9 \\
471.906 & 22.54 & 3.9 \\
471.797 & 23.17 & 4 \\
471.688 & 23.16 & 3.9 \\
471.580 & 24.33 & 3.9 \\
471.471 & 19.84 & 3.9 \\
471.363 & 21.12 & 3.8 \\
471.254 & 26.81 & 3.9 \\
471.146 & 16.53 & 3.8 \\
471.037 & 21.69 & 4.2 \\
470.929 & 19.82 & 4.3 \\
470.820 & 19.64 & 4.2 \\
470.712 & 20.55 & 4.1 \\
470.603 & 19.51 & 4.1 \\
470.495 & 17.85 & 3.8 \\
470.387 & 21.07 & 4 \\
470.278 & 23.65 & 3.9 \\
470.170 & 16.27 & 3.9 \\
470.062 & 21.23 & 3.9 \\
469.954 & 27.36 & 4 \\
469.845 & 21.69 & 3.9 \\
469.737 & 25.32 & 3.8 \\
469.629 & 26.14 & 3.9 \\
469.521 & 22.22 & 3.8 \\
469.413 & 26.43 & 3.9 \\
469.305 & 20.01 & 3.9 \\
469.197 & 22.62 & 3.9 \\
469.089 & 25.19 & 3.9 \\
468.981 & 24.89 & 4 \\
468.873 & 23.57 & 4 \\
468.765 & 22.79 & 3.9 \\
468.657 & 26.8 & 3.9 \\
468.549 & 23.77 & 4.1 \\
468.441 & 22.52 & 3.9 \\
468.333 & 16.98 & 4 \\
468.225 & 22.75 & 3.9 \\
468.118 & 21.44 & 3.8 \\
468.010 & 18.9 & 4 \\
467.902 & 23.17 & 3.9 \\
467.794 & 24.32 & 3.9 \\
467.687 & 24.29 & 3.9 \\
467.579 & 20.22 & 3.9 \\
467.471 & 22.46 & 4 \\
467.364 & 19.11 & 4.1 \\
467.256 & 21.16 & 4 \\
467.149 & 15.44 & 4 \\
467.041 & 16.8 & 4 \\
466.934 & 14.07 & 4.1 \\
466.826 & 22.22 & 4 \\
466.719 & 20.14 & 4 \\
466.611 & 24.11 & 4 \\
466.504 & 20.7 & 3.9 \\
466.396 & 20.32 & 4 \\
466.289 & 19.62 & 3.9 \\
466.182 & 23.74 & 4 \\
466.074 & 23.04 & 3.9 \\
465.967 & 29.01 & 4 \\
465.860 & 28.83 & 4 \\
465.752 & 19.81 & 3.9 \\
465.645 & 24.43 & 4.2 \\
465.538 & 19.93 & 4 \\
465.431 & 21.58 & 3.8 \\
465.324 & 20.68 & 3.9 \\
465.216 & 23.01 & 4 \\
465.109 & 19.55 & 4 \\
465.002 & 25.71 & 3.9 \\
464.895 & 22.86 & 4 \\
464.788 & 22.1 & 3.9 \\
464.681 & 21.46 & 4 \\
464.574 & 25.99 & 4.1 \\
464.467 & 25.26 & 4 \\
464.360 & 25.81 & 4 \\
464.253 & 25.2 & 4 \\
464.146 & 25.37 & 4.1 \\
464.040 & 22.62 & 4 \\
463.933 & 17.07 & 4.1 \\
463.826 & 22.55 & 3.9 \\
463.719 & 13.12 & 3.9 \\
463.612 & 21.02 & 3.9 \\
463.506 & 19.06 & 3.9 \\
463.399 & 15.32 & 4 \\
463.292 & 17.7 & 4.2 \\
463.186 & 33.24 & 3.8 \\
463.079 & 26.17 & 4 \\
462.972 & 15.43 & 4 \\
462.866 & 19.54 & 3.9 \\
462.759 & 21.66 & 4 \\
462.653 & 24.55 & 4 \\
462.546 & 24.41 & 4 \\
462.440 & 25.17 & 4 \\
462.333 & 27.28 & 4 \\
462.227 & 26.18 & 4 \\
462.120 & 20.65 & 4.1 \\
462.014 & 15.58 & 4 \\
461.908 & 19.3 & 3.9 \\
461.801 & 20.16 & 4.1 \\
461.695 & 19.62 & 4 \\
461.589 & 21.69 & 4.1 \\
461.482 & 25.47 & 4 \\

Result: 15.32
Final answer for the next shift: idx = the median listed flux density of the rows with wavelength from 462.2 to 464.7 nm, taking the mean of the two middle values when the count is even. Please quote 23.5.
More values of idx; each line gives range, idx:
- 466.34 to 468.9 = 21.8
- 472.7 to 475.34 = 22.1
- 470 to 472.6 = 21.1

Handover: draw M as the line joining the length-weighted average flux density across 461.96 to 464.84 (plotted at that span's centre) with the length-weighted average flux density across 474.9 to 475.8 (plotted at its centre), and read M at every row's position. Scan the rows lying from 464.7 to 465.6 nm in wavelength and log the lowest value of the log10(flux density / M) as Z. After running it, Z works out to -0.06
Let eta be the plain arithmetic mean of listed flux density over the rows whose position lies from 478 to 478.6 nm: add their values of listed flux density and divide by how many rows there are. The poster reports 21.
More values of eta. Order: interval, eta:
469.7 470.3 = 23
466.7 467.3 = 18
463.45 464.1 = 19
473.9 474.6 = 23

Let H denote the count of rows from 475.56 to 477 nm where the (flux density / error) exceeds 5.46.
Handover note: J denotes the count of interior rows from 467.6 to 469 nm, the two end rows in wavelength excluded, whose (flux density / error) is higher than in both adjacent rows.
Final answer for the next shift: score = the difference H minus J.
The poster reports 4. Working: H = 7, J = 3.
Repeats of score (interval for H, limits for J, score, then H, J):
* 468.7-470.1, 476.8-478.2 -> 8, 11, 3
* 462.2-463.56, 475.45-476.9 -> 4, 7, 3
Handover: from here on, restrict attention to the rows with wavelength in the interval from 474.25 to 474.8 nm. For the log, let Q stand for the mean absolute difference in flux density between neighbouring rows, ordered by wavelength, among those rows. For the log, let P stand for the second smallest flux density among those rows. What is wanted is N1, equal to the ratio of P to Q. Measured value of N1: 5.0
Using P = 19.16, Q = 3.8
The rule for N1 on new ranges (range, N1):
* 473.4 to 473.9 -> 4.1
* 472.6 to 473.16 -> 4.4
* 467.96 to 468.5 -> 5.0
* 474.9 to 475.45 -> 9.5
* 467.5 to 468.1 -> 8.5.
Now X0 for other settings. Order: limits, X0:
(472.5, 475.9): 17.05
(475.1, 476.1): 19.05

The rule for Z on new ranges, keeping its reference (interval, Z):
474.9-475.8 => -0.09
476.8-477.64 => -0.21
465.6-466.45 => -0.06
